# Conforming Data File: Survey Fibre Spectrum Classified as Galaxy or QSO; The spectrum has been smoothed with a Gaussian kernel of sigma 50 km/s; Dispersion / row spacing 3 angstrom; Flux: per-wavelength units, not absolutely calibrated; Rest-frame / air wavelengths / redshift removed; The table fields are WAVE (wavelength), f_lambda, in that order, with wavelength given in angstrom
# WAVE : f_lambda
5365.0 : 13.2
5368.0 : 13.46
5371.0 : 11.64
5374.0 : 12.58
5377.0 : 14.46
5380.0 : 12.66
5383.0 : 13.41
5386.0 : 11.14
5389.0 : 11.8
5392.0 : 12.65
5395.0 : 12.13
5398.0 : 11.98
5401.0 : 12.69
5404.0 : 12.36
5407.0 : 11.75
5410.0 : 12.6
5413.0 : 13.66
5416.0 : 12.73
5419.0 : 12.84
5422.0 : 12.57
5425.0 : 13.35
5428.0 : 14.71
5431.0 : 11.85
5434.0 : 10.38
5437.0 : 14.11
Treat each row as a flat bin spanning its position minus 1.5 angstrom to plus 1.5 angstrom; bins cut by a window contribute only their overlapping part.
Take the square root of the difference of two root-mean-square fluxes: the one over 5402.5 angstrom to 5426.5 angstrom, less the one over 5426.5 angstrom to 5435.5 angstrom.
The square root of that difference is 0.5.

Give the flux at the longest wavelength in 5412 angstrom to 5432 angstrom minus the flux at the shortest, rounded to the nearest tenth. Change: -1.8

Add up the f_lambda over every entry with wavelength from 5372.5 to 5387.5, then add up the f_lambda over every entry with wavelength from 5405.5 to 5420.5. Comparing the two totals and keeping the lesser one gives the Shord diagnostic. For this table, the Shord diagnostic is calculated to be 63.6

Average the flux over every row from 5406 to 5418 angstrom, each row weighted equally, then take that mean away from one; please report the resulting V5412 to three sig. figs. -11.7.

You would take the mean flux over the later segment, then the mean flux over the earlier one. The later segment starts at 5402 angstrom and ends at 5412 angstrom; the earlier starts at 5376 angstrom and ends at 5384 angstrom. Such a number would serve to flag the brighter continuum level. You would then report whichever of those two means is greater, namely 13.5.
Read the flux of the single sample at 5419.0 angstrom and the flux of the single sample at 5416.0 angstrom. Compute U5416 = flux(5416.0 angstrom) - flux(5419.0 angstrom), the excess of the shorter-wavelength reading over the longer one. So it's -0.1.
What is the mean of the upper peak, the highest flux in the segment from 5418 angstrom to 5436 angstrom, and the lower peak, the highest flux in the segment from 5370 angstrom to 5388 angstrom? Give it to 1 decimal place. 14.6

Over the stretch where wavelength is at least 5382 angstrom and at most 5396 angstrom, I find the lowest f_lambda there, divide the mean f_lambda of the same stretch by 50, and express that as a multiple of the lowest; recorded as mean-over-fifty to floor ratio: 0.0219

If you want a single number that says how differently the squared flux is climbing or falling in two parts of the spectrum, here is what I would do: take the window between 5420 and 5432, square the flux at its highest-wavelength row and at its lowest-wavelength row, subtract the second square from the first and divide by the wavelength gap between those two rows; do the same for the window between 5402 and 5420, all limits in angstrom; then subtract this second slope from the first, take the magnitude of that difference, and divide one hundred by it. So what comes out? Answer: 36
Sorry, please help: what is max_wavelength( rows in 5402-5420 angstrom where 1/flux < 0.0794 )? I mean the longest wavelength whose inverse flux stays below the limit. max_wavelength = 5419.0 angstrom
